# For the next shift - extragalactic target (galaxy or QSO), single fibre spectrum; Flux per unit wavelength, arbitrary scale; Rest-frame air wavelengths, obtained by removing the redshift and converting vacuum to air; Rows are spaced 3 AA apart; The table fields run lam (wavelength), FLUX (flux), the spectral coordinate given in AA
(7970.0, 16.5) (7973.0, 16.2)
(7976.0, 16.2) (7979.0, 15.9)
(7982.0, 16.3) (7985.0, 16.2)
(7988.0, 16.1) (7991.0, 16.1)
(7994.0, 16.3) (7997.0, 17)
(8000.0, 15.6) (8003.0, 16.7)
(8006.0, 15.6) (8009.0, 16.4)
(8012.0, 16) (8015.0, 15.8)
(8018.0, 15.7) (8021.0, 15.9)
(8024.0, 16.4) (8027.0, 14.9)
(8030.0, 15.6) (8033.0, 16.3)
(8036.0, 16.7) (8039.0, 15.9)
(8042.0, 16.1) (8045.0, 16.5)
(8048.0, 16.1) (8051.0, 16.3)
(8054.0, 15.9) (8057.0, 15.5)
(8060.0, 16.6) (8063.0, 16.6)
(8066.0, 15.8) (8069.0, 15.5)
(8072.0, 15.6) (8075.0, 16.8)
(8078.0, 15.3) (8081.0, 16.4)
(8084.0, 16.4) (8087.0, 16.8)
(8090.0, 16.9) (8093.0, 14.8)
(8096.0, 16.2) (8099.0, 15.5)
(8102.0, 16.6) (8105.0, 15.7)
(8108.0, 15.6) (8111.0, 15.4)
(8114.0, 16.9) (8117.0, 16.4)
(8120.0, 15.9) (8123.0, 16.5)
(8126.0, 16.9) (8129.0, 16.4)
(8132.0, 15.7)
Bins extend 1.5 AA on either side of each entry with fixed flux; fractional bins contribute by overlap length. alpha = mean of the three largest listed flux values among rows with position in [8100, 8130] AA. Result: 16.8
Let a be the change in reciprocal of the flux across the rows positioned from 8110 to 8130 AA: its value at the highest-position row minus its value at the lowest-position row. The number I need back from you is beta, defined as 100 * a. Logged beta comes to -0.40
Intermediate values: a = -0.004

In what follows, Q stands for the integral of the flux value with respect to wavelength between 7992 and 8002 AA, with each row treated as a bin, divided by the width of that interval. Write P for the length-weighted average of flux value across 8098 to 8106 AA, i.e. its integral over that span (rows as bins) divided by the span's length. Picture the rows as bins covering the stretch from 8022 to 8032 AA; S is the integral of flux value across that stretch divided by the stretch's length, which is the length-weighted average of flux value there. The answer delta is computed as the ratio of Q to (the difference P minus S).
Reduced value 55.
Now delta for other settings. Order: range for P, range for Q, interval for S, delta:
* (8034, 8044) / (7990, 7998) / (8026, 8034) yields 25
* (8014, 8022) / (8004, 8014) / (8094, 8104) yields -72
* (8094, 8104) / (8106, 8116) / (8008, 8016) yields -336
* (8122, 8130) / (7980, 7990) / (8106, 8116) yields 25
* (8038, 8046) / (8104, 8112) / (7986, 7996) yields -328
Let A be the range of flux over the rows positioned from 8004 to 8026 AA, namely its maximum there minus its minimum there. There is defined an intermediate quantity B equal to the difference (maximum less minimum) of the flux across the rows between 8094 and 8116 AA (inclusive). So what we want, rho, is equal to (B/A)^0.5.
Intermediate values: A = 0.80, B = 1.5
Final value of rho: 1.4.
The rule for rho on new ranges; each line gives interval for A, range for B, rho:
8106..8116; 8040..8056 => 0.6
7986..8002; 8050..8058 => 0.8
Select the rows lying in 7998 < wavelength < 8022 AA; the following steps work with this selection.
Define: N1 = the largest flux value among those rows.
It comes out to 16.7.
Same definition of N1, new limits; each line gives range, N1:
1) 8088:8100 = 16.9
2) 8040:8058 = 16.5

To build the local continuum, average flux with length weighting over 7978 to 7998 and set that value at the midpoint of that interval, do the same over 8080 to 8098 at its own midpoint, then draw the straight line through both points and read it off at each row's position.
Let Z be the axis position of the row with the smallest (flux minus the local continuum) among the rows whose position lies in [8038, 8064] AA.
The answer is 8057.0 AA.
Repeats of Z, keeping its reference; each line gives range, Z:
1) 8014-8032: 8027.0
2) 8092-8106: 8093.0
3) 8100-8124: 8111.0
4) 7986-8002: 8000.0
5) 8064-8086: 8078.0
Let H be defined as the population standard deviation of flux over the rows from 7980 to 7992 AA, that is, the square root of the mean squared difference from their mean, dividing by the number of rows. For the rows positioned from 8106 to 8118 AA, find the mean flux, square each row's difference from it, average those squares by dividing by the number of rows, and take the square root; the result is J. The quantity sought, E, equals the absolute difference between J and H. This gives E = 0.52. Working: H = 0.08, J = 0.61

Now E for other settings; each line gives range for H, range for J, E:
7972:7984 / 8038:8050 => 0.07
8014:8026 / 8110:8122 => 0.29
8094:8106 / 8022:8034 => 0.17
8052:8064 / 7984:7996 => 0.39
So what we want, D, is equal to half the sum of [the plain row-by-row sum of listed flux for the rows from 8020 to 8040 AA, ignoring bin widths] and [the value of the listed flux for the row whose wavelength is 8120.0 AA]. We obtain 63.8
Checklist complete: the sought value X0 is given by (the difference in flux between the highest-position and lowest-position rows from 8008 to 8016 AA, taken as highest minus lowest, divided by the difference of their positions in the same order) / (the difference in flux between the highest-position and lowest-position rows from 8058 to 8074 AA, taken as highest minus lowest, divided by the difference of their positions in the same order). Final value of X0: 1.2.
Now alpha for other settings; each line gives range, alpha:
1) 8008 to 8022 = 16.1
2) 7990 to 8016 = 16.7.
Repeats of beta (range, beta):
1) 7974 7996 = -0.04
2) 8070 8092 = -0.49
